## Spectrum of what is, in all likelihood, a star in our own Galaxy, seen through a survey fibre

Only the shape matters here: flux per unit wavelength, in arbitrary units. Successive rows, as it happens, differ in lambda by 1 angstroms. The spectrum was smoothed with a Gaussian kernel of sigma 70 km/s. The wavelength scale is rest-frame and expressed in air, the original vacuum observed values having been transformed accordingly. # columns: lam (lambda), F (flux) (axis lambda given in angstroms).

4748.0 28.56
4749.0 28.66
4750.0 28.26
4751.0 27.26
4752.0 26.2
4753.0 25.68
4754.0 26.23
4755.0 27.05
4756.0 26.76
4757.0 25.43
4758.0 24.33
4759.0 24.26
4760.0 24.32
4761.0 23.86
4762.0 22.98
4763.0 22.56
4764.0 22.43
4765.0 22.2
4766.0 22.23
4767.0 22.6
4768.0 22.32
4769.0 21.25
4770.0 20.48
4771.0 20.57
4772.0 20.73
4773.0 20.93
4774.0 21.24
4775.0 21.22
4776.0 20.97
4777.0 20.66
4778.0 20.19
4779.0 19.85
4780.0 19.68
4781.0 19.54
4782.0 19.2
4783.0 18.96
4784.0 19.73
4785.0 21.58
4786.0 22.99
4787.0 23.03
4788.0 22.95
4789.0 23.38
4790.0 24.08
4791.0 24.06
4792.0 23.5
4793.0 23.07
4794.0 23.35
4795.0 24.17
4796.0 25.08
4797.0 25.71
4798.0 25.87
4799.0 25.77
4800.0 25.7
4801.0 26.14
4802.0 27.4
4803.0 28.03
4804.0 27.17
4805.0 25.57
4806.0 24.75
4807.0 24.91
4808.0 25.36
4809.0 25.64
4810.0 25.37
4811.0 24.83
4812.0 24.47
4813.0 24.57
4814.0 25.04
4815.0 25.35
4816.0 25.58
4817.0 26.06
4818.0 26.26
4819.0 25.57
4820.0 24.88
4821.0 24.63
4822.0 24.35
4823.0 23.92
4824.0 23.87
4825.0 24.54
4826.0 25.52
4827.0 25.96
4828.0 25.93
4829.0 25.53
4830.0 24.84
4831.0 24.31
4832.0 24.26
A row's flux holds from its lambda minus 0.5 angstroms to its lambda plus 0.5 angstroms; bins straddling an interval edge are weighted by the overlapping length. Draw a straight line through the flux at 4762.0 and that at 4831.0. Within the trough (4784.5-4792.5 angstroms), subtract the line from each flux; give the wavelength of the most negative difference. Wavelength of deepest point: 4785.0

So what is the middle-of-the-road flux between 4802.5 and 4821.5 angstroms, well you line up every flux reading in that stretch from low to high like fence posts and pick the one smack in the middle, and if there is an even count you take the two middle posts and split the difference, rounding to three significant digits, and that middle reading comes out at 25.4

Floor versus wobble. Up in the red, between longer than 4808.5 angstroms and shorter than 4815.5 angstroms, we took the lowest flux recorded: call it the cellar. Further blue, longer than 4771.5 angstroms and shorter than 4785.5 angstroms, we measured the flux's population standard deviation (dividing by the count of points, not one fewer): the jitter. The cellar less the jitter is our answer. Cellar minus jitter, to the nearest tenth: 23.7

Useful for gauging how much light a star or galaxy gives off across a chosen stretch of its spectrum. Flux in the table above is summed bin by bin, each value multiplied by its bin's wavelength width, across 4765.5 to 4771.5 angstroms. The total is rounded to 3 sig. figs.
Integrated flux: 129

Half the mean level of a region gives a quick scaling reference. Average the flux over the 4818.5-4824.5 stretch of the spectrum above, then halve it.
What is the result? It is 12.3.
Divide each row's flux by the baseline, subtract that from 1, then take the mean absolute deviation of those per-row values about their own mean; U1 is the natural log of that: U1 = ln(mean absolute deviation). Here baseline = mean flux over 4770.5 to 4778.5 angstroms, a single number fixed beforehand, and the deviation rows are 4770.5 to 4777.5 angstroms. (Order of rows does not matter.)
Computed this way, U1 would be -4.6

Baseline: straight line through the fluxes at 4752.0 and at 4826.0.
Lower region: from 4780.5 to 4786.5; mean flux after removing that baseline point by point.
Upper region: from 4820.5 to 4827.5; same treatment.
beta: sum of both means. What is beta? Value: -6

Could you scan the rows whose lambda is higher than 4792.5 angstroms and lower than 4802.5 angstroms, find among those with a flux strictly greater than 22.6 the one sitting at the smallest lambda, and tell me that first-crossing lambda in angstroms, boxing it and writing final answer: 4793.0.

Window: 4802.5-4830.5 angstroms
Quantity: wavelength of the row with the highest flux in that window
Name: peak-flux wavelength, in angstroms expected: 4803.0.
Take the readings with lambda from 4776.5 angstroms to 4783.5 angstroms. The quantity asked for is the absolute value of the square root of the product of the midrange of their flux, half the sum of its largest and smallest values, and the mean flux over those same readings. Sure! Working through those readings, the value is 19.8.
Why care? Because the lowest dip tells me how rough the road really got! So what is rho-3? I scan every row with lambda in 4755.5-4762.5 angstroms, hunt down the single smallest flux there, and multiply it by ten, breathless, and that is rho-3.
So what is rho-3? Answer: 230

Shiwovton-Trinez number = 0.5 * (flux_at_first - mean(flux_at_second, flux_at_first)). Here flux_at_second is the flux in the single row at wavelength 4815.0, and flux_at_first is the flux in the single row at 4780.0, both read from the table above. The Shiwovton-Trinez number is -1.4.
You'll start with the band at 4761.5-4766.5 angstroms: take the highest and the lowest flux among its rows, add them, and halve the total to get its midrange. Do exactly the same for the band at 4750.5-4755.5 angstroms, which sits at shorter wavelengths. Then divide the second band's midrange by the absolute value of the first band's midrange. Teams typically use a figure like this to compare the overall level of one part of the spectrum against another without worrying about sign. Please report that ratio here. 1.17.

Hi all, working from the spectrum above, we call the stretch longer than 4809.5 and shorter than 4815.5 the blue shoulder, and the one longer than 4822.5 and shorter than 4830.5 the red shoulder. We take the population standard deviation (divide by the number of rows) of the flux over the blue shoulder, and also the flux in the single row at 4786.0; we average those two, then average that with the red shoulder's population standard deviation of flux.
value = 6.2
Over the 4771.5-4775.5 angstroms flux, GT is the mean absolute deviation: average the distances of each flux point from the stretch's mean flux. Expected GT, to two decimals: 0.20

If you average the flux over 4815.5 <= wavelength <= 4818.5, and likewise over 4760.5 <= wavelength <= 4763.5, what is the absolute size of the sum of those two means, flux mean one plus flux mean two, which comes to 49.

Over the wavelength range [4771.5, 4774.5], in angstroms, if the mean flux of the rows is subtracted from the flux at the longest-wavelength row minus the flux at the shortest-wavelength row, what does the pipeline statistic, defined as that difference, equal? -20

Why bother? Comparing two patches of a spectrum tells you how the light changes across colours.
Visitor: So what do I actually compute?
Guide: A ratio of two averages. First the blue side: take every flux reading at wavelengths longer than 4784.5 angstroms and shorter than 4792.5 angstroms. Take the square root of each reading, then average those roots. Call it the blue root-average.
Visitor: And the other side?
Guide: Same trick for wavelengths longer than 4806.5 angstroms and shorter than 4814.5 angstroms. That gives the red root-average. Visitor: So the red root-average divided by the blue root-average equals 1.04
